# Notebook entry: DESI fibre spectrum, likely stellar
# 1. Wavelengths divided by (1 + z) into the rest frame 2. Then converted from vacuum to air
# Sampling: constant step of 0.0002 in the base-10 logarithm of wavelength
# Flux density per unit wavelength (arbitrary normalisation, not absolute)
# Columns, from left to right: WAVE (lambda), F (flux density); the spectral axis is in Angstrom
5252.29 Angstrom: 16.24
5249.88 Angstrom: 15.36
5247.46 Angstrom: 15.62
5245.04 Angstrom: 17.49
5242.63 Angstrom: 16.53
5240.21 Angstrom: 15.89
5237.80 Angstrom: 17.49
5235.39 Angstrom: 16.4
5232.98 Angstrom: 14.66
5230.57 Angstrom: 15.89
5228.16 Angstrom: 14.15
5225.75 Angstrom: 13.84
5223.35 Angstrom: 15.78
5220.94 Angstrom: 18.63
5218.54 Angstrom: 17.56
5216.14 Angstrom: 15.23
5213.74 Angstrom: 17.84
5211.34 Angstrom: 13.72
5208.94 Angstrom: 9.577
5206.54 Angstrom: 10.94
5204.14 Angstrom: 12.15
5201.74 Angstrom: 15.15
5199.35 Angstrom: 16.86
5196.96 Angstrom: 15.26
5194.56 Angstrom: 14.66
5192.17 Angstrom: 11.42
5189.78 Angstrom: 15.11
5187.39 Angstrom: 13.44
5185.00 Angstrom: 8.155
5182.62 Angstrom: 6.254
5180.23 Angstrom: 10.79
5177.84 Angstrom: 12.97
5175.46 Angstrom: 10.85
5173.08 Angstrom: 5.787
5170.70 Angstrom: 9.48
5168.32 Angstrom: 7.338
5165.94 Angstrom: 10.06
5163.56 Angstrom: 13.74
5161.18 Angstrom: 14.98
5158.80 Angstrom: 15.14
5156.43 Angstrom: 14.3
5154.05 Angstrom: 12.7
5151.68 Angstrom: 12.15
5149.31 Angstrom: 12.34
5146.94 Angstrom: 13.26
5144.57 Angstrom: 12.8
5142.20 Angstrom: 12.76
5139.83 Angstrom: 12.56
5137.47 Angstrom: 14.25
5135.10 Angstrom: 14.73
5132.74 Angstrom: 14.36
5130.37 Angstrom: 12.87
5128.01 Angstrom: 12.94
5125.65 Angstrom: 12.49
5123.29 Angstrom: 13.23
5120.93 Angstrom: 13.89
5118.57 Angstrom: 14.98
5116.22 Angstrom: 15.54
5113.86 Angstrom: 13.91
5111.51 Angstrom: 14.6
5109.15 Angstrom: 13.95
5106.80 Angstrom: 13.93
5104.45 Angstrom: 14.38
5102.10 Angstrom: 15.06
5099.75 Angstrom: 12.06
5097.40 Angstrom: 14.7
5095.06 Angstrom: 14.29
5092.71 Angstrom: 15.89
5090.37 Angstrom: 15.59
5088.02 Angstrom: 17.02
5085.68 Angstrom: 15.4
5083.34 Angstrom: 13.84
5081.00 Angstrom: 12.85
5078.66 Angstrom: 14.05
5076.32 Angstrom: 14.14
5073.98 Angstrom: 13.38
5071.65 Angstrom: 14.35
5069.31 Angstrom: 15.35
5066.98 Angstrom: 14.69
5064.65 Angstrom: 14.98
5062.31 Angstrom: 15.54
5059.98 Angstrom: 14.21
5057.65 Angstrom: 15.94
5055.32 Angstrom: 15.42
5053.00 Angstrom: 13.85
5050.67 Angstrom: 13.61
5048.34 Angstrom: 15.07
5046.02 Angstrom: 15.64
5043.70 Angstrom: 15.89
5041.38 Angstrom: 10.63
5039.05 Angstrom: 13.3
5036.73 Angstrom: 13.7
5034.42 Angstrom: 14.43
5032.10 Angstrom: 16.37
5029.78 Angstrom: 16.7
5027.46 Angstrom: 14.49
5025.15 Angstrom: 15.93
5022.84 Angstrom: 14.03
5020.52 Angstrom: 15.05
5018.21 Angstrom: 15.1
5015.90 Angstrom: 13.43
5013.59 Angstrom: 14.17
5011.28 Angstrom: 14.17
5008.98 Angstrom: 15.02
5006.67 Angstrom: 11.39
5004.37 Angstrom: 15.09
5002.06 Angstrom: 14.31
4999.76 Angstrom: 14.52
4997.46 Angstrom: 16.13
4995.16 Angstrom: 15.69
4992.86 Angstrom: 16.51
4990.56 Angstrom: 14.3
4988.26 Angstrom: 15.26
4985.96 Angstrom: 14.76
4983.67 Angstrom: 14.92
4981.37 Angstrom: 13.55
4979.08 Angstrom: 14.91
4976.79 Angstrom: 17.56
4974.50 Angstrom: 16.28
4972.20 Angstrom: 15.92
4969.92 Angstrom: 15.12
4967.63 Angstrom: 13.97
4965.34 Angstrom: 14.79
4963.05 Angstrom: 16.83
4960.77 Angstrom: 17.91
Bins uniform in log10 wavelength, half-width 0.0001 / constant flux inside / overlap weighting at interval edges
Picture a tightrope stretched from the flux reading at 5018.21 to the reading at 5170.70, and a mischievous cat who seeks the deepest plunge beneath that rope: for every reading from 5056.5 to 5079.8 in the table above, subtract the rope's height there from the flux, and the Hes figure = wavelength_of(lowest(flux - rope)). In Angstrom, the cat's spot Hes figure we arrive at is 5073.98 Angstrom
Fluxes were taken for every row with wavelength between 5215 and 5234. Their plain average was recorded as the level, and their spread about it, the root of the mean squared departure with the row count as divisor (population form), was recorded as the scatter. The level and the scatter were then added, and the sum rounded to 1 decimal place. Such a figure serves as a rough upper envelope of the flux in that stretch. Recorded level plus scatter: 17.3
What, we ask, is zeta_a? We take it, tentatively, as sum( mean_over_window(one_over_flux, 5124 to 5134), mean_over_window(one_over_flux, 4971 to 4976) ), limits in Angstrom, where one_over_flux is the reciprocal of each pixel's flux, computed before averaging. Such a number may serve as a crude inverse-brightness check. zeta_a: 0.138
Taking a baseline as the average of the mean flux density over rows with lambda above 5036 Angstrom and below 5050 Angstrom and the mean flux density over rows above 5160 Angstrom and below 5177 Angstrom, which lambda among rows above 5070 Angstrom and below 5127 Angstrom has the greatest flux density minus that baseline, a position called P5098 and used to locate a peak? 5088.02 Angstrom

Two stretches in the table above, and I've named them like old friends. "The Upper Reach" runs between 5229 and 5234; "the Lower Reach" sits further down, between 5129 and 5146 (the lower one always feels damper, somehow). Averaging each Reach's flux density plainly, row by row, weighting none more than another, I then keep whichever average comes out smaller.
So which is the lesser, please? 13.5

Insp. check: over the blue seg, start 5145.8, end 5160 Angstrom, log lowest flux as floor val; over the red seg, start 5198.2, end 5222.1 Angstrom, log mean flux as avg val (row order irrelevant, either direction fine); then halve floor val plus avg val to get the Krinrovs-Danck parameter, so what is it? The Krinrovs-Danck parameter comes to 13.5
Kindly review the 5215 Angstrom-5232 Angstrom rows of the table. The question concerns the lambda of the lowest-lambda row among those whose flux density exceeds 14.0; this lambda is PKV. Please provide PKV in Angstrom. 5216.14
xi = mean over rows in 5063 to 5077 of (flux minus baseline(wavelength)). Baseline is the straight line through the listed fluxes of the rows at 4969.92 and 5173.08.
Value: 4.0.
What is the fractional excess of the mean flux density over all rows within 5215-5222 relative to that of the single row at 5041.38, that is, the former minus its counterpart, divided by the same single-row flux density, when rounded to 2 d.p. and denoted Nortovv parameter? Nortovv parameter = 0.61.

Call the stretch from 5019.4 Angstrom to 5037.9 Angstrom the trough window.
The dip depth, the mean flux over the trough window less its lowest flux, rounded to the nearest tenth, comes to 1.4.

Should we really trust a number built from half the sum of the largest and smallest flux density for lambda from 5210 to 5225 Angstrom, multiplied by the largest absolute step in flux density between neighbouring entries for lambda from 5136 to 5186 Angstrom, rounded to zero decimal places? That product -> 82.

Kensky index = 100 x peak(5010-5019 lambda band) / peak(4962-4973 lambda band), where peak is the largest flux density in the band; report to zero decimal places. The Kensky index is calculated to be 90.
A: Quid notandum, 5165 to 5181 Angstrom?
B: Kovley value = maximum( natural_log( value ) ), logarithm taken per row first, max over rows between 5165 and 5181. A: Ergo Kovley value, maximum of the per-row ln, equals 2.56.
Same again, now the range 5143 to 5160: 2.72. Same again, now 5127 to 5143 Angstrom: 2.69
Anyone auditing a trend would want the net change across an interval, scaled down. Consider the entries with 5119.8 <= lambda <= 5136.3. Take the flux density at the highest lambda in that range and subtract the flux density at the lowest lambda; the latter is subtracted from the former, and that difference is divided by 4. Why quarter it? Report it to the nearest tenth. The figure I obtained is 0.2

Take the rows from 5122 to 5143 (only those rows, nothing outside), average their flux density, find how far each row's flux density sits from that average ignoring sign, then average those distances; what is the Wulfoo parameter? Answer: 0.73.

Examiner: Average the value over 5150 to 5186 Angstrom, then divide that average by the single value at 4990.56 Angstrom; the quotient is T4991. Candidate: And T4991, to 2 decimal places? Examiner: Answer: 0.77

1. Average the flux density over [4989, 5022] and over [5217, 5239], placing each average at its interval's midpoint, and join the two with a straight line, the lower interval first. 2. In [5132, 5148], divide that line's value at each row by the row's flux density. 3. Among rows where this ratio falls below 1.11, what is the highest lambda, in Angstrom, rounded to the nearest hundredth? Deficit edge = 5137.47 Angstrom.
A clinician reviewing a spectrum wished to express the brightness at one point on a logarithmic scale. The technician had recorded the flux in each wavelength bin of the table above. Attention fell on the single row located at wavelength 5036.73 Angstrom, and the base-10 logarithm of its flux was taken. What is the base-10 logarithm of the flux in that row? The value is 1.14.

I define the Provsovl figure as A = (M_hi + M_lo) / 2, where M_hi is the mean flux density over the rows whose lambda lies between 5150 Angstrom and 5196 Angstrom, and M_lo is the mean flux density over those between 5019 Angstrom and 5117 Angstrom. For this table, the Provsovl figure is 13.1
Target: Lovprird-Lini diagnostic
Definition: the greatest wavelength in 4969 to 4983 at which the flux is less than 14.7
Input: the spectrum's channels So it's 4981.37 Angstrom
